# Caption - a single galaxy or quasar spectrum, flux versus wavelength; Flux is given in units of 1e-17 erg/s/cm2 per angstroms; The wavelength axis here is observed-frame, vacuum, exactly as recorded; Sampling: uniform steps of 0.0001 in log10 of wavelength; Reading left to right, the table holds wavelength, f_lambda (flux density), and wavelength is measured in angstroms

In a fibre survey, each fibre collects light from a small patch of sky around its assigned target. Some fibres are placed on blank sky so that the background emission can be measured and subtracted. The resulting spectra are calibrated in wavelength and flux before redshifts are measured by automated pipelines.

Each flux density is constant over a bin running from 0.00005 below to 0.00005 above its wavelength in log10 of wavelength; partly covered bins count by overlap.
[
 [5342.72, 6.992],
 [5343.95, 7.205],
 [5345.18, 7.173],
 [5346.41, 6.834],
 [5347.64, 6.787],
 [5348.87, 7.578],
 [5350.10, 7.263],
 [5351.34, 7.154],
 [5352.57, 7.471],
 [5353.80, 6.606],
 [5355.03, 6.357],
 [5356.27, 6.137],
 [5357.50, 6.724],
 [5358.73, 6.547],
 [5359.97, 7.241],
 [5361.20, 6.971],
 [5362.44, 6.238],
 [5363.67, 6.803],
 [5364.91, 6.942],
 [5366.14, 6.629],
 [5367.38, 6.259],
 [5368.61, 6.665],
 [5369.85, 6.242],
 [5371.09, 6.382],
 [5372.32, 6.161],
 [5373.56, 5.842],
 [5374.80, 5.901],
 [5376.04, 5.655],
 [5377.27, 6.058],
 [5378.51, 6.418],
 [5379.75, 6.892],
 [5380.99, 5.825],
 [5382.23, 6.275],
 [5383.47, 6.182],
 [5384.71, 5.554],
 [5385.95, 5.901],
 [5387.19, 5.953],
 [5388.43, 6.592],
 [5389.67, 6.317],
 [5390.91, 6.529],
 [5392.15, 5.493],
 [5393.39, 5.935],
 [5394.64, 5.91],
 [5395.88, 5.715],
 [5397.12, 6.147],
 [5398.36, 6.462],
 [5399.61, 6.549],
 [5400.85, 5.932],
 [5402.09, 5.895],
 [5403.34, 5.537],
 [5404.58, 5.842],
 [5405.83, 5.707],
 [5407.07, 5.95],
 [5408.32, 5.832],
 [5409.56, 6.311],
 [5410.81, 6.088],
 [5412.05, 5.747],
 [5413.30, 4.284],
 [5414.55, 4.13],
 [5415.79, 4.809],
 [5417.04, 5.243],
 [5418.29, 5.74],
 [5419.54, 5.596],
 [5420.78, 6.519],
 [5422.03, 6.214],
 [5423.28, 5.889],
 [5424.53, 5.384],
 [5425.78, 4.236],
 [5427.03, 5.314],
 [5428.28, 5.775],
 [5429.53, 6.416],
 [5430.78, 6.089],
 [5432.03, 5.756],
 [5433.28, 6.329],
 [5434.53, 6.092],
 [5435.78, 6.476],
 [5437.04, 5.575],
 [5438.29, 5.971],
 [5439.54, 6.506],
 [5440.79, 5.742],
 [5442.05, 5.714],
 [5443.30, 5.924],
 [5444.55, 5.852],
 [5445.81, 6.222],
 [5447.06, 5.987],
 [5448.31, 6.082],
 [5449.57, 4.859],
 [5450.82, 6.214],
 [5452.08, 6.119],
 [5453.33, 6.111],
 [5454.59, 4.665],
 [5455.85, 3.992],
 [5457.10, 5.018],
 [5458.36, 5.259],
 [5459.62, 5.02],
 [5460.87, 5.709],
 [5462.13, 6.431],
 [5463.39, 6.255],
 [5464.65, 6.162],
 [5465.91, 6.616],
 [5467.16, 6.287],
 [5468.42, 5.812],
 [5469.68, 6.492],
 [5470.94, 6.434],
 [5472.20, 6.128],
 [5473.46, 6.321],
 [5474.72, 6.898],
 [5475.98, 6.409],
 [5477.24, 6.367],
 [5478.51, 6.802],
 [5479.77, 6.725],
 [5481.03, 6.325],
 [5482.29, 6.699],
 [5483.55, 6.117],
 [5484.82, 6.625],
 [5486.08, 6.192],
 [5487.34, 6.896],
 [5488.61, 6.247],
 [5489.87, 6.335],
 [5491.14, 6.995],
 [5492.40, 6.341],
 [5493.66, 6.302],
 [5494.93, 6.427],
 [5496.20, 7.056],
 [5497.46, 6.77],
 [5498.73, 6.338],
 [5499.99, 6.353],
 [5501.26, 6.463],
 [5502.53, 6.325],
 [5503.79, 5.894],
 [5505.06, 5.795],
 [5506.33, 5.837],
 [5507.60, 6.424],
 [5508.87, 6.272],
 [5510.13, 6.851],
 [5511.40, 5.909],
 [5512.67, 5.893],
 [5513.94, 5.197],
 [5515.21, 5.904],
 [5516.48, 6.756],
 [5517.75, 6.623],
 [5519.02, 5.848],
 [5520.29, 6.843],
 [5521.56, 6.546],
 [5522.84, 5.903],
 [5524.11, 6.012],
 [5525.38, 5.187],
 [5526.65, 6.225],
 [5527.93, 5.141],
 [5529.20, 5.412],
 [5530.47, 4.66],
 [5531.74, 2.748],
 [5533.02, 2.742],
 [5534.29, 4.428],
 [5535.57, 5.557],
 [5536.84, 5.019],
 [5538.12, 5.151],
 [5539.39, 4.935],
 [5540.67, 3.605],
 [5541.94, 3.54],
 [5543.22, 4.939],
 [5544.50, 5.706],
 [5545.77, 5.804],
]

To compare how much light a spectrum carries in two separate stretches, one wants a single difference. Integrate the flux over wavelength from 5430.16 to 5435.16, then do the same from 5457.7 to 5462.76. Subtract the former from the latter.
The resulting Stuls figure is -2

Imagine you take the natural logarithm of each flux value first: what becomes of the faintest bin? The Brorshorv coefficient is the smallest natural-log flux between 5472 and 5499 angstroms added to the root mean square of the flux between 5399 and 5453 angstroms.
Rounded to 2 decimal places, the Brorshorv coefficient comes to 7.62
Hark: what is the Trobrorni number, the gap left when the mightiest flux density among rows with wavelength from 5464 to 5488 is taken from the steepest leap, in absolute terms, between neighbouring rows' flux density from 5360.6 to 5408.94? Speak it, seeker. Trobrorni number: -5.83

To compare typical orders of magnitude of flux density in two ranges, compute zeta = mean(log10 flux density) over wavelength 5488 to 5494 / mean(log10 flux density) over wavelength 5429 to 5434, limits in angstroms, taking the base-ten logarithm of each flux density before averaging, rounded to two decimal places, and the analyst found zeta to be 1.03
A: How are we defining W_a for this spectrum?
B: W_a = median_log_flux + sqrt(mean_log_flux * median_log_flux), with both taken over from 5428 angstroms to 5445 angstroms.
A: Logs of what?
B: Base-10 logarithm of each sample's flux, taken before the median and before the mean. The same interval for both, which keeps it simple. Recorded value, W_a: 1.55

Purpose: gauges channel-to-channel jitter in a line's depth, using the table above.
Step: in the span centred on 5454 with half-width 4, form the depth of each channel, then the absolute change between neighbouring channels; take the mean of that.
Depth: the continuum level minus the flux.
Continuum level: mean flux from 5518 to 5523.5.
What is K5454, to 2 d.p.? 0.65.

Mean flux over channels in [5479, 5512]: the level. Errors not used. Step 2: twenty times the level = 128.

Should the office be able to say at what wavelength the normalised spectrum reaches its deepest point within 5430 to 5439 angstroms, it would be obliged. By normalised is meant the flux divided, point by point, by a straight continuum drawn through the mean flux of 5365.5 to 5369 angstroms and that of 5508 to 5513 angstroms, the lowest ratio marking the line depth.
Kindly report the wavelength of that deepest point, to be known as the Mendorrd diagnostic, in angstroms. 5437.04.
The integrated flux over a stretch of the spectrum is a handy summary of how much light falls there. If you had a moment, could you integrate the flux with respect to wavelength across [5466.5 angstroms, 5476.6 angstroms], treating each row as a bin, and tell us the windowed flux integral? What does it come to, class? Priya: 64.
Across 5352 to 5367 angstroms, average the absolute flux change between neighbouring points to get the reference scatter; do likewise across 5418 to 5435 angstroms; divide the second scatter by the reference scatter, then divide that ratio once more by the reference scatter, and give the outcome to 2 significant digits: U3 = 2.8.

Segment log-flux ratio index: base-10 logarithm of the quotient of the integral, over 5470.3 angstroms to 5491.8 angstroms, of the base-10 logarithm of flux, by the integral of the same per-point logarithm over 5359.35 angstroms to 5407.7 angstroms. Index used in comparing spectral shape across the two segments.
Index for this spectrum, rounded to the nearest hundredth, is -0.34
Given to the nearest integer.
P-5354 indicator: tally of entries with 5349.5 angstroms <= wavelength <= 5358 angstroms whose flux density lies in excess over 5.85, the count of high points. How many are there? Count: 7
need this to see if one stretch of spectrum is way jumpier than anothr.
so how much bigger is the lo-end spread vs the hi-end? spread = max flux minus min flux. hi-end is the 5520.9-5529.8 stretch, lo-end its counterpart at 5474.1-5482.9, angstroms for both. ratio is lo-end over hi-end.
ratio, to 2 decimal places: 0.41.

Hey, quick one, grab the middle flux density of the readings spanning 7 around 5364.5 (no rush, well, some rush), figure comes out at 6.7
